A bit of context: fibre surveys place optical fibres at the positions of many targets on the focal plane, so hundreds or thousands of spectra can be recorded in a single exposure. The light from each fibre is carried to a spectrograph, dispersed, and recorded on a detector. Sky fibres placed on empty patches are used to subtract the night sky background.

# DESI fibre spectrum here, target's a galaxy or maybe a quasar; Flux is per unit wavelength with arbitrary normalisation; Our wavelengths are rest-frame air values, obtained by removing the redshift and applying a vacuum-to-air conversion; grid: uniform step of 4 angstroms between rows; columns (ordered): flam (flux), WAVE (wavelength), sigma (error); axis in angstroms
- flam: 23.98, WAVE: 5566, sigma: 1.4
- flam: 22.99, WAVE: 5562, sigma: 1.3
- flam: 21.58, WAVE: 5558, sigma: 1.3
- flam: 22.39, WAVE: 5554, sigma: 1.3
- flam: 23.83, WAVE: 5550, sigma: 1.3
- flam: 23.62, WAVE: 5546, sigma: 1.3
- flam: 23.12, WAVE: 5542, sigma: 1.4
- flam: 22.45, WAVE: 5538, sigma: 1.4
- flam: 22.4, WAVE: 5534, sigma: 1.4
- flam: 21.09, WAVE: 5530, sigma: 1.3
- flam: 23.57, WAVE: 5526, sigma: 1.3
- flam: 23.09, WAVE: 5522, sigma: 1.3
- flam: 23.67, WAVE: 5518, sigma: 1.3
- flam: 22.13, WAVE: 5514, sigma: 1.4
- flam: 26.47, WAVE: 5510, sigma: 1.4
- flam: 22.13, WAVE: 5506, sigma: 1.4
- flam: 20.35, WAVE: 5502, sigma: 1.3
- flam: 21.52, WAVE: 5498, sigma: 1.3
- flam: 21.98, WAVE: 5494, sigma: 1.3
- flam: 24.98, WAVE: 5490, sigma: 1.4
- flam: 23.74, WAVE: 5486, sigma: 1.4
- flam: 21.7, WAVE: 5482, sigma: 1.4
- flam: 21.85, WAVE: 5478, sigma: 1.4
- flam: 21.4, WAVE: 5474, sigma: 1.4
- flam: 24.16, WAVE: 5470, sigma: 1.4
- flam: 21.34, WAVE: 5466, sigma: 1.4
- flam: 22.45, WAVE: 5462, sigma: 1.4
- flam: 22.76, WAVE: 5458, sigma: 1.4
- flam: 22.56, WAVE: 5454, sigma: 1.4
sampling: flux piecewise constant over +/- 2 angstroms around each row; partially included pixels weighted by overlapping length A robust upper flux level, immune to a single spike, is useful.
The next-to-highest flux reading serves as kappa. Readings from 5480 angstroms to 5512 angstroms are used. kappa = 24.98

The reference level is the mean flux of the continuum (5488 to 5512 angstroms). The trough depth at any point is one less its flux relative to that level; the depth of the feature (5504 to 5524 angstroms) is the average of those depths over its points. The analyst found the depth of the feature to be -0.026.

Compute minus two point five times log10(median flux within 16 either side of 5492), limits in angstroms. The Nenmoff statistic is -3.35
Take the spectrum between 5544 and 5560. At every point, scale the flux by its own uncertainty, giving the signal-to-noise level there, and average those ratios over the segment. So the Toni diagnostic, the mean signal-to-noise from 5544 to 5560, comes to 17.6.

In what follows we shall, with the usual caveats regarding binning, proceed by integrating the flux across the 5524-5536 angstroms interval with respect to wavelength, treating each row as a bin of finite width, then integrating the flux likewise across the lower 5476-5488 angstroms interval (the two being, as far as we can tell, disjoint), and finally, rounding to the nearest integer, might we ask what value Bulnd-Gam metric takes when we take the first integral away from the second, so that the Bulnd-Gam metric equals 1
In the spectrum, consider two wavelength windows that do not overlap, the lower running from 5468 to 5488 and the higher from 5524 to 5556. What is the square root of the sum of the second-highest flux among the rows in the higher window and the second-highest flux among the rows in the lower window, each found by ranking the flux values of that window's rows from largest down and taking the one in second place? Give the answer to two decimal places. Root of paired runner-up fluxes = 6.88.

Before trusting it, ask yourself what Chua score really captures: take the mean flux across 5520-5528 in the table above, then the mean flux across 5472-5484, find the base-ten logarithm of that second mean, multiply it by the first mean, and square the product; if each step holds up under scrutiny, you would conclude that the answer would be 971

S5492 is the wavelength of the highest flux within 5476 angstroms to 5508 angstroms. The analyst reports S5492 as 5490 angstroms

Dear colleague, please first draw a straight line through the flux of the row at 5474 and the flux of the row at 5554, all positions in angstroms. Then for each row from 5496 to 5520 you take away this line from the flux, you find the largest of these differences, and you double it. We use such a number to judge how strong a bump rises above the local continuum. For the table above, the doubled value 9.2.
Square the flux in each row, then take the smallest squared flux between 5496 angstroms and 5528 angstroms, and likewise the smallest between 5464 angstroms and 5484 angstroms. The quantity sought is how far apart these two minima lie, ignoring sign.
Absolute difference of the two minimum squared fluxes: 41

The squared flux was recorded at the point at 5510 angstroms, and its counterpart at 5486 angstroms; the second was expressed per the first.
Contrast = 0.80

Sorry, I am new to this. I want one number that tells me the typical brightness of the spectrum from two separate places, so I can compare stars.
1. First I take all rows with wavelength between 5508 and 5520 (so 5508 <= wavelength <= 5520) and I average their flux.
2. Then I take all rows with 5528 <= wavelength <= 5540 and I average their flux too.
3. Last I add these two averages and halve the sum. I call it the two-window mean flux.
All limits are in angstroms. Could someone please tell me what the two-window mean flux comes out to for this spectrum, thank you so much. 23.0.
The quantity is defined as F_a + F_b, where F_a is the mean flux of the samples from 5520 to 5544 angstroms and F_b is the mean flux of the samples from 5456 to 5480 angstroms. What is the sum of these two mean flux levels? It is 44.9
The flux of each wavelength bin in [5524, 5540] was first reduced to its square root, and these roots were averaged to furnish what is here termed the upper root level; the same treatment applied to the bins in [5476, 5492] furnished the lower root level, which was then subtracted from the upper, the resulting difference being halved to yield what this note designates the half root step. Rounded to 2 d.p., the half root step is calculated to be -0.04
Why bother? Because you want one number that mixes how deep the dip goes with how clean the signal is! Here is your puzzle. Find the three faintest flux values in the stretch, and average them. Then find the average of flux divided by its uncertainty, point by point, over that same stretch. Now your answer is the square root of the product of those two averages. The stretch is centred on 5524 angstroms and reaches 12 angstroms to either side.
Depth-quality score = 19.3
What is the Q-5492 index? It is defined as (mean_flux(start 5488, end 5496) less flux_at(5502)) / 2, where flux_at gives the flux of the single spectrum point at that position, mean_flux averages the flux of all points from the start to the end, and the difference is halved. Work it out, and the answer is 1.6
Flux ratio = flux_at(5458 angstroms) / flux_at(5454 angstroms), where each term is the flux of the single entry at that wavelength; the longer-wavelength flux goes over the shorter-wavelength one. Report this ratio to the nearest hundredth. 1.01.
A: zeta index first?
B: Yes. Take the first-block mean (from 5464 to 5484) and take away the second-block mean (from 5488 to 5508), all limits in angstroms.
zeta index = -0.10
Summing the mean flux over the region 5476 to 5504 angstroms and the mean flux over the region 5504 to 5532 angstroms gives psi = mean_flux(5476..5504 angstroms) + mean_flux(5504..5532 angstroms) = 45.5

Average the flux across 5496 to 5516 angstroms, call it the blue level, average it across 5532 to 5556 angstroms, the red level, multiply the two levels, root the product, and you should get 22.7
